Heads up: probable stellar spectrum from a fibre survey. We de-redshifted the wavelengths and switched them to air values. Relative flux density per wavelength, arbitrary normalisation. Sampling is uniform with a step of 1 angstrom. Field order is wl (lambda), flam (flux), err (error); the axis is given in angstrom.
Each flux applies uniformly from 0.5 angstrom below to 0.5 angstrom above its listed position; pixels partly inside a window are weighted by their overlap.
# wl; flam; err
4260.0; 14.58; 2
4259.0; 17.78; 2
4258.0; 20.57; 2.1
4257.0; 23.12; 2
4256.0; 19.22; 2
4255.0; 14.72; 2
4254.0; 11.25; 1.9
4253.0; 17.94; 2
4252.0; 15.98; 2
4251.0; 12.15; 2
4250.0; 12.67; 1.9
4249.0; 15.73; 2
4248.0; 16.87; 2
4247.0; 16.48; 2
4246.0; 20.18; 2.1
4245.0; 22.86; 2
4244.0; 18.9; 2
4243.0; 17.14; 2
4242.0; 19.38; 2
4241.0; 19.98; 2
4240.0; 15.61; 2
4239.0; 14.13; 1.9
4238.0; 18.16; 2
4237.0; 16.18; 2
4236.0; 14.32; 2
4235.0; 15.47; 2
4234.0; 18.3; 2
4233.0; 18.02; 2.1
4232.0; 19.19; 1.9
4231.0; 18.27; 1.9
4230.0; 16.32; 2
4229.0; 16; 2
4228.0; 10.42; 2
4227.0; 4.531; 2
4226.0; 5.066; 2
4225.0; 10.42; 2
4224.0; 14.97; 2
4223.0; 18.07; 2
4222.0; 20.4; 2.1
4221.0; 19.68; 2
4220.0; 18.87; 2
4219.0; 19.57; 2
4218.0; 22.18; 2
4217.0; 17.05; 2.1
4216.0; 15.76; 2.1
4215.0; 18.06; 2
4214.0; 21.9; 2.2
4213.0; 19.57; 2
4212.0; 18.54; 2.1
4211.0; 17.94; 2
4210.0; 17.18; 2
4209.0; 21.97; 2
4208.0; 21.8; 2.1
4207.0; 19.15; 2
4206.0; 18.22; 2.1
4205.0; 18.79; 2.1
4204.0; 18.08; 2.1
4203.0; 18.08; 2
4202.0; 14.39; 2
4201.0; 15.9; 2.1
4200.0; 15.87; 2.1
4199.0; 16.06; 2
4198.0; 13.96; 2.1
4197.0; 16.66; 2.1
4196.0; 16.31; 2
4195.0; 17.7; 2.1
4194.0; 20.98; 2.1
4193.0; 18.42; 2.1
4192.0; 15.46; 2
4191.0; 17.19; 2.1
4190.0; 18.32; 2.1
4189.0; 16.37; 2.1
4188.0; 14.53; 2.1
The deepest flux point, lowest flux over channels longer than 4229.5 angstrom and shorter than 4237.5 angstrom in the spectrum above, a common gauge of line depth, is 14.32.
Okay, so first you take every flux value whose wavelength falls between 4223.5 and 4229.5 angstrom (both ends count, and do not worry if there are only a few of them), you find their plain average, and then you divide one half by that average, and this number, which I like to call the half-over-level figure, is 0.0489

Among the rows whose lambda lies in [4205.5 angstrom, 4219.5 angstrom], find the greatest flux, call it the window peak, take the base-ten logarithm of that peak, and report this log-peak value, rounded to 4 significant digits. 1.346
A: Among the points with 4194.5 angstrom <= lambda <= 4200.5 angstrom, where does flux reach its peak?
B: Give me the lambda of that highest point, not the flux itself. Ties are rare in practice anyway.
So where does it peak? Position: 4195.0 angstrom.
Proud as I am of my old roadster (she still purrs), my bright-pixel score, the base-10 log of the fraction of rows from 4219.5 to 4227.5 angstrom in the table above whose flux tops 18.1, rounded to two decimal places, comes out -0.43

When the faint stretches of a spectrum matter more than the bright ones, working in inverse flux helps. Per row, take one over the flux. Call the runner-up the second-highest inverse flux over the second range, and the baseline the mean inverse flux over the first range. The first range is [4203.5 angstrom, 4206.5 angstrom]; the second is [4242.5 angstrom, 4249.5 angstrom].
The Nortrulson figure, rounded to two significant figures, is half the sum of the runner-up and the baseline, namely 0.058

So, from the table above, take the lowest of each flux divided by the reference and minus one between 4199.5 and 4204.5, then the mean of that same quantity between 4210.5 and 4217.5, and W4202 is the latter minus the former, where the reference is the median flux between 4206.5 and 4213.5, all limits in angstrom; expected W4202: 0.21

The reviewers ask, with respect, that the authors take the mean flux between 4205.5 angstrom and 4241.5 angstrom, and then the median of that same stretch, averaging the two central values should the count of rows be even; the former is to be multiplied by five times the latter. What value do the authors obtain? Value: 1534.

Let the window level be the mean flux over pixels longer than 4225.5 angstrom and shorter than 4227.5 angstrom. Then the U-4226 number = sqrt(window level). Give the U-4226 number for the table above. 2.19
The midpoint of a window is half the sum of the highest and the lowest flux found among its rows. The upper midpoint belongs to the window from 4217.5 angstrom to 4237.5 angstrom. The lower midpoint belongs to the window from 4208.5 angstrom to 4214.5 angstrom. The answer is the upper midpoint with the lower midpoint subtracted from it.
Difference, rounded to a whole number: -6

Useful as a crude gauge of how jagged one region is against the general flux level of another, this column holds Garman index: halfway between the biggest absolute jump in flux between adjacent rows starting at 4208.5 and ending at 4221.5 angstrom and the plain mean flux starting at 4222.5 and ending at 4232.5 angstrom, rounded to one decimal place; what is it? 9.2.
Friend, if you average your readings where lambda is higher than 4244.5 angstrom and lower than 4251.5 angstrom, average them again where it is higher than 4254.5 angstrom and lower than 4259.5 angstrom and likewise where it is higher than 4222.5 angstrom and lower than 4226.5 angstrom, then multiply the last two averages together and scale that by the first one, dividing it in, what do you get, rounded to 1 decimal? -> 13.9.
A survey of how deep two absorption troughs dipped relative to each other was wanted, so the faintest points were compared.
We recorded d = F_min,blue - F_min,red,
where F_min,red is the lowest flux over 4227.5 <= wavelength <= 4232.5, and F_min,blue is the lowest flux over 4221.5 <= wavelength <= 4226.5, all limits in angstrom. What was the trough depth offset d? -5.4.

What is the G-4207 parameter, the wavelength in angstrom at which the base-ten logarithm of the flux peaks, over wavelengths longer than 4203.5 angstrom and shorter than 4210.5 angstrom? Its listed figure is 4209.0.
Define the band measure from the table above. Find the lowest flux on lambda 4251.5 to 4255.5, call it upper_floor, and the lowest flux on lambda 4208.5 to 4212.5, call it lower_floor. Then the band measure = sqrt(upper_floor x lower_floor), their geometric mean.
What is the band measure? 13.9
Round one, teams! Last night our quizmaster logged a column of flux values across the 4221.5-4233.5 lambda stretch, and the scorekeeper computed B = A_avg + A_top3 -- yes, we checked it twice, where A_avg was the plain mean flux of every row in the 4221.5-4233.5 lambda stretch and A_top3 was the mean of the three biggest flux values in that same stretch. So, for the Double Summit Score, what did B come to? 34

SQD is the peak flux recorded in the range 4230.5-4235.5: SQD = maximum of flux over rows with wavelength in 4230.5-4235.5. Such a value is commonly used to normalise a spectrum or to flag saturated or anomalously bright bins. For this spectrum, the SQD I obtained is 19.19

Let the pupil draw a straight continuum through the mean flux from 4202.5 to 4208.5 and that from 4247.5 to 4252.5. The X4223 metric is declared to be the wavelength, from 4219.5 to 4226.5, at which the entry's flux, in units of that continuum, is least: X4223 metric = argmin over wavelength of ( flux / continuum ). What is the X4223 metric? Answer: 4226.0 angstrom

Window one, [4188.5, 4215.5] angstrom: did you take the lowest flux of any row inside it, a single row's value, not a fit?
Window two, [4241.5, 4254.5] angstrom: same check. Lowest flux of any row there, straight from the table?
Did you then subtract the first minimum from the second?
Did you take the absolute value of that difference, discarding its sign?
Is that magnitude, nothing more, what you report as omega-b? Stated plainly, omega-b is 2.7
